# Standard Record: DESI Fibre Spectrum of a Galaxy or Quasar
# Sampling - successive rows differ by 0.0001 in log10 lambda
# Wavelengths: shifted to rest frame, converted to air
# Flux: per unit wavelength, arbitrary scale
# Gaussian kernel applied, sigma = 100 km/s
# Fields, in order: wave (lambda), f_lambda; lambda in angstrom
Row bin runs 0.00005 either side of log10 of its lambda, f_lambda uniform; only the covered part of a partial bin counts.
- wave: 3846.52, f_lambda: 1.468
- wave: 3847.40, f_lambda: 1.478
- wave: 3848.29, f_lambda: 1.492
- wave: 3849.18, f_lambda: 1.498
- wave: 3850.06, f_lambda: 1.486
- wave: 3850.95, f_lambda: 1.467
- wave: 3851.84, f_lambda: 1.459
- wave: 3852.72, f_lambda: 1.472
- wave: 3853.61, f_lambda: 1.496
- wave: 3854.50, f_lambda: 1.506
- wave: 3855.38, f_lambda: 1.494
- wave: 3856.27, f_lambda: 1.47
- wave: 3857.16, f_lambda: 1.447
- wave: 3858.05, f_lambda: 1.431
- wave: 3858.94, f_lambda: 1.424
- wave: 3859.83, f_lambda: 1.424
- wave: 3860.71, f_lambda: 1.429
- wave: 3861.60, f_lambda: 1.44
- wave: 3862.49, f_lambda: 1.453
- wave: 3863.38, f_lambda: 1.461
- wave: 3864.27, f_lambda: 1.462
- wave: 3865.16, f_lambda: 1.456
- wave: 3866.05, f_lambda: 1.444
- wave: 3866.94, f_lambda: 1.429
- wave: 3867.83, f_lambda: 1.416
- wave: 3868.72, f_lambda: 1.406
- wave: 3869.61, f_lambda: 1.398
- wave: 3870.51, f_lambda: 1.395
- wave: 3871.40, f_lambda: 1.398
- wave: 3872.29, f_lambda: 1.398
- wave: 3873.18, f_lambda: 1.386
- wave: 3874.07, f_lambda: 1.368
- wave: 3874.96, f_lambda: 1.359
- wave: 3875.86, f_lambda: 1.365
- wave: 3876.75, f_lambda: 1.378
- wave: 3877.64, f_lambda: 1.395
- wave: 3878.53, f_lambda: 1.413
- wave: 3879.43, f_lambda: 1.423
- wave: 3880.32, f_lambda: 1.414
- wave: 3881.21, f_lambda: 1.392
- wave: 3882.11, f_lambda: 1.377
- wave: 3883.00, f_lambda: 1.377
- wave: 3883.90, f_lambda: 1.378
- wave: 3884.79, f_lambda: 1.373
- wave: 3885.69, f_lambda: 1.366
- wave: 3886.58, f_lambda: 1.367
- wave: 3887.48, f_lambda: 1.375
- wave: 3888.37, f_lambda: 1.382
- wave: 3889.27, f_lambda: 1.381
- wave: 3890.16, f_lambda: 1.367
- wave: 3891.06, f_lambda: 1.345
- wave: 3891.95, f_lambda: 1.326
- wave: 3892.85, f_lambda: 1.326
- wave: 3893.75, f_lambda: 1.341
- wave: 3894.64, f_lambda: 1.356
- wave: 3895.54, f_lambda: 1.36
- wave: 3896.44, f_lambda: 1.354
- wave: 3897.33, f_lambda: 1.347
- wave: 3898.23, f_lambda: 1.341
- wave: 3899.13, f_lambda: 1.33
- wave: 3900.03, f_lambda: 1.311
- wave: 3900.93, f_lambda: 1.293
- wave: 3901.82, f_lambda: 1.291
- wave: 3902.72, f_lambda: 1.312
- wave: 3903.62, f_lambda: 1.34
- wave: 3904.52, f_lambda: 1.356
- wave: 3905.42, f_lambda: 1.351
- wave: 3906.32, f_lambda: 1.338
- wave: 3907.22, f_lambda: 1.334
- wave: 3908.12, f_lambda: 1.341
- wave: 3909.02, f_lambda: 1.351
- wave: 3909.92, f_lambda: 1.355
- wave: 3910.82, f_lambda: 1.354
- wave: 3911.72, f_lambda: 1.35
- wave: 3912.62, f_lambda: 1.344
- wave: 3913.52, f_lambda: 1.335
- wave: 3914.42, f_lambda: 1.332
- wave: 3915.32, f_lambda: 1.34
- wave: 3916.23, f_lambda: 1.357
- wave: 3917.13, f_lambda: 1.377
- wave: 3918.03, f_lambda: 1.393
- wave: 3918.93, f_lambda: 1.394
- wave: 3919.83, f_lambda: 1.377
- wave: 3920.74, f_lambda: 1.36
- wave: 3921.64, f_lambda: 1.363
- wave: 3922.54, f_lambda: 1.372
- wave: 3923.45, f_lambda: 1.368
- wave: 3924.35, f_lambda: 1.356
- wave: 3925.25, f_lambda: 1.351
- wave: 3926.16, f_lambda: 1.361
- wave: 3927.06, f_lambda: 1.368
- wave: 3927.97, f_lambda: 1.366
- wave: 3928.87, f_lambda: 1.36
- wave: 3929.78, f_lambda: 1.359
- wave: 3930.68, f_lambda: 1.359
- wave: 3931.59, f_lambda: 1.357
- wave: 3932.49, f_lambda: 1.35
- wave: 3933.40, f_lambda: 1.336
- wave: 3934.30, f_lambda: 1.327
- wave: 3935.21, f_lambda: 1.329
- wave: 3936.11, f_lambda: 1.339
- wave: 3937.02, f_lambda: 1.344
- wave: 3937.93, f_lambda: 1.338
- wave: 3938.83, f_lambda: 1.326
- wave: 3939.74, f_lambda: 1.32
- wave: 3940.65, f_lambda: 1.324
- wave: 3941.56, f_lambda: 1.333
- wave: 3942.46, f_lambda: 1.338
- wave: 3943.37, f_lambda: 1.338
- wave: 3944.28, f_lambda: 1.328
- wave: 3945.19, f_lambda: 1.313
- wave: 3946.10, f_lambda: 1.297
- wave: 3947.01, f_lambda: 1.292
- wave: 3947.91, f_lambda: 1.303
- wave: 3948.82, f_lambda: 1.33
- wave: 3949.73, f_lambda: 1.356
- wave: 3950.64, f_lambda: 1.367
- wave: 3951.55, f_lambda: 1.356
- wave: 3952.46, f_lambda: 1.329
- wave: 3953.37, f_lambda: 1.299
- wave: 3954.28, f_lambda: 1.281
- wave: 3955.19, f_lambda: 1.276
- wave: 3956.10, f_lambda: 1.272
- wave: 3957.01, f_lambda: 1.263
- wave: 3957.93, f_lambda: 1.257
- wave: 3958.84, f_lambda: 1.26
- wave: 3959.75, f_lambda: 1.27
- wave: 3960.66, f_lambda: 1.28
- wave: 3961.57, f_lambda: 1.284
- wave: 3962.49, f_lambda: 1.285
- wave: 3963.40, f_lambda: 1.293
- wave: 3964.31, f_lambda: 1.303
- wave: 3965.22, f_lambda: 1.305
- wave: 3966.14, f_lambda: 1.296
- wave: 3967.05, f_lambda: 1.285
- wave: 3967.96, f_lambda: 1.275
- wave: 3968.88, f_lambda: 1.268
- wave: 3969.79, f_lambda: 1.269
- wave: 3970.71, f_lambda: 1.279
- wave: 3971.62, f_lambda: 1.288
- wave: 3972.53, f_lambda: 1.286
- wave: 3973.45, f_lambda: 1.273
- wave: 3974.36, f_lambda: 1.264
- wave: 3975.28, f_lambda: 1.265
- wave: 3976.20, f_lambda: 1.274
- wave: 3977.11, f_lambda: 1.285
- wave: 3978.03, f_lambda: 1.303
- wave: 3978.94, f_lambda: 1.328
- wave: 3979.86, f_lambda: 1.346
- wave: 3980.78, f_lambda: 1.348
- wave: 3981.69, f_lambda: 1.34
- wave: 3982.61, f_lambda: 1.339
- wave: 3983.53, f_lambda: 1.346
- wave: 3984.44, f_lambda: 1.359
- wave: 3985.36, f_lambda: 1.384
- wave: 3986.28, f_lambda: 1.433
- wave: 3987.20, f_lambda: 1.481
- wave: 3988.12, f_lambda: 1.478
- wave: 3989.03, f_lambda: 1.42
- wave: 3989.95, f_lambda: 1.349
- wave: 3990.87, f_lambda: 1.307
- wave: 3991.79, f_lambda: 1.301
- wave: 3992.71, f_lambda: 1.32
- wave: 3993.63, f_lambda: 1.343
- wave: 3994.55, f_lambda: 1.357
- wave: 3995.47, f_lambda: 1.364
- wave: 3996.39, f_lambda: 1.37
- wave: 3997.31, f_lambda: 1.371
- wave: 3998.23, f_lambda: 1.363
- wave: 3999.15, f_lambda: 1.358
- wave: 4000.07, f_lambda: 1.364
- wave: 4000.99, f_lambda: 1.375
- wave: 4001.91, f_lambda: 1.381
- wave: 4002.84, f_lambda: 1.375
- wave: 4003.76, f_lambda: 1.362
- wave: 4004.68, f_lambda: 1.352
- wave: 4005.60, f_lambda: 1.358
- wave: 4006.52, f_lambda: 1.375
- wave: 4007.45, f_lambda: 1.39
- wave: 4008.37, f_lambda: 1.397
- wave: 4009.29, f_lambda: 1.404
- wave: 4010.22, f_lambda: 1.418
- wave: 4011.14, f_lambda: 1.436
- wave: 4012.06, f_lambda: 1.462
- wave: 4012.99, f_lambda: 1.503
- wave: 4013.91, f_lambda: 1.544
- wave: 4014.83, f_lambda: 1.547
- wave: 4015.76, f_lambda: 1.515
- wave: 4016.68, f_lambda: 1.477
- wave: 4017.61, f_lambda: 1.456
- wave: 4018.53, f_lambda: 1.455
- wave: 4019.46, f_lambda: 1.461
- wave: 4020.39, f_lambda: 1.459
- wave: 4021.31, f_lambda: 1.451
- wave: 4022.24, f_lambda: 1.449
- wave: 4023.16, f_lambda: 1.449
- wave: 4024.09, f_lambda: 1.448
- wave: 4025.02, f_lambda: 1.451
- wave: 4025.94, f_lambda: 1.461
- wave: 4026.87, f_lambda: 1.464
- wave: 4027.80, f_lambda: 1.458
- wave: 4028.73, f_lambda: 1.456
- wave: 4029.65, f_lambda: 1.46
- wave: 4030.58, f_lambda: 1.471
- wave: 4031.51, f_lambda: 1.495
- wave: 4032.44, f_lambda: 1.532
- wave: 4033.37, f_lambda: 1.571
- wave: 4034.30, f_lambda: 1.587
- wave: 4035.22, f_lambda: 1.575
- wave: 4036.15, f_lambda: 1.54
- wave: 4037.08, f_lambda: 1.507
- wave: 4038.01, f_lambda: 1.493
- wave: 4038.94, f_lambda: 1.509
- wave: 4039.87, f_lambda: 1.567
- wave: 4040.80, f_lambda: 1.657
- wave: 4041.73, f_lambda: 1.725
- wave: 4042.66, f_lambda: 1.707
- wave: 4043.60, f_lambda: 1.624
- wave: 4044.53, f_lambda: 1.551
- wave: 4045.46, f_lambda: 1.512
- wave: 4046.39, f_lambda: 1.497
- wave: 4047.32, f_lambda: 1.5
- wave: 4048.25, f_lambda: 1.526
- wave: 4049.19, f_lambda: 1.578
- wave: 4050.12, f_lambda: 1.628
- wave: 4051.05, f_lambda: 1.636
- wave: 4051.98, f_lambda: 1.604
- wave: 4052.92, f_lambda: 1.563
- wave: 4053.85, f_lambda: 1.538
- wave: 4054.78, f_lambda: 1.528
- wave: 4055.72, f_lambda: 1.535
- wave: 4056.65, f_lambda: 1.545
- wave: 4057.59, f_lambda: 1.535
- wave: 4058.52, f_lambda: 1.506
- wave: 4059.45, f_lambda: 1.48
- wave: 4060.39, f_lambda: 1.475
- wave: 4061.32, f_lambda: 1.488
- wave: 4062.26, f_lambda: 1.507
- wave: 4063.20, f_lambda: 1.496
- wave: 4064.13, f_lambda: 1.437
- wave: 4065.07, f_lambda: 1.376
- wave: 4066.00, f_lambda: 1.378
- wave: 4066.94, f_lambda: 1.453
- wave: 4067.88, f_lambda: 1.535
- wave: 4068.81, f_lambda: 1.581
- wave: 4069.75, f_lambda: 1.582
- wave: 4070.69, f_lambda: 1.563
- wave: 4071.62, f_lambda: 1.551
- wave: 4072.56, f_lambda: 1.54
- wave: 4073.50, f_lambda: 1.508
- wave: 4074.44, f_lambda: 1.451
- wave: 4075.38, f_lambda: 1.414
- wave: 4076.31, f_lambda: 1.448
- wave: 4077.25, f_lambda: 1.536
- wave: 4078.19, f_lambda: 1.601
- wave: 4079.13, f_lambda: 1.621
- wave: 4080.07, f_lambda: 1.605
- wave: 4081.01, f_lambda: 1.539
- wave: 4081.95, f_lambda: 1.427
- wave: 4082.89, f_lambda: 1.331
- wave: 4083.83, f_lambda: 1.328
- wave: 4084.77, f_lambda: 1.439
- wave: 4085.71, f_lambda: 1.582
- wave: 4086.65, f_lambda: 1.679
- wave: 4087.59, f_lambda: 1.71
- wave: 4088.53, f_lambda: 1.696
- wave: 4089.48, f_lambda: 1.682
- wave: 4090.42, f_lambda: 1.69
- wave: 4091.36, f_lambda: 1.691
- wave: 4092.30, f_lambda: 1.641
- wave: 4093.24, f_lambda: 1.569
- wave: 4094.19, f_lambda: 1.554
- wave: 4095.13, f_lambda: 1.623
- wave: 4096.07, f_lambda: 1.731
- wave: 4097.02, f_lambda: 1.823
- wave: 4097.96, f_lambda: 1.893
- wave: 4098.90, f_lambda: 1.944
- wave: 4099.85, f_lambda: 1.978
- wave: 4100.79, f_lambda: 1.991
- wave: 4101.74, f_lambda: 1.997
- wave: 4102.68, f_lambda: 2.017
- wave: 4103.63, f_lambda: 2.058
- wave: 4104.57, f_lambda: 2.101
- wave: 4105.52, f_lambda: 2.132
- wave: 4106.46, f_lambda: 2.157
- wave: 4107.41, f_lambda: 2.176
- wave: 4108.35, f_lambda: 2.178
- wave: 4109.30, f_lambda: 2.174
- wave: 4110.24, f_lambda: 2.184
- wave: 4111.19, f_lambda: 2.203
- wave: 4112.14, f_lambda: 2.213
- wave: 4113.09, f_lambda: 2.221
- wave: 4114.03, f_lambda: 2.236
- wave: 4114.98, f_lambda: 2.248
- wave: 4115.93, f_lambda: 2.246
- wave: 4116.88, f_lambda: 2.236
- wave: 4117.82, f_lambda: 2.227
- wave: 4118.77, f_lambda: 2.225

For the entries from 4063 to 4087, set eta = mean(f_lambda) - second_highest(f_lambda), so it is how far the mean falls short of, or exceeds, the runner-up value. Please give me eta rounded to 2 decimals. -0.12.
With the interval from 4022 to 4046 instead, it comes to -0.18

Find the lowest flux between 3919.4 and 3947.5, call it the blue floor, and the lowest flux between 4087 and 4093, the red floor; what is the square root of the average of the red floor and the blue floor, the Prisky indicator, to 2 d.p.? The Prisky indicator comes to 1.21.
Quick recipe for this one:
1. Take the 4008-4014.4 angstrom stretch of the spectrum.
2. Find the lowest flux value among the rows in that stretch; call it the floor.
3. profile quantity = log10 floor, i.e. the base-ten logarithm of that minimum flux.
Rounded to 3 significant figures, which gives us 0.145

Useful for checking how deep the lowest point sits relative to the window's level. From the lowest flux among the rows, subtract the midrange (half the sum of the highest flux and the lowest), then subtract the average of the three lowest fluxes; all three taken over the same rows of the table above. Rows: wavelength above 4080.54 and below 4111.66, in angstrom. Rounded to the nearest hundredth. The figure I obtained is -1.80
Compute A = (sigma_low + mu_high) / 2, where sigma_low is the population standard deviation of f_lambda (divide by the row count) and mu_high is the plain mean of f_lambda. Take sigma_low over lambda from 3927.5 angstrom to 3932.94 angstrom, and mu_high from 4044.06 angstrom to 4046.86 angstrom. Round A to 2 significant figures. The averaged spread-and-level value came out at 0.76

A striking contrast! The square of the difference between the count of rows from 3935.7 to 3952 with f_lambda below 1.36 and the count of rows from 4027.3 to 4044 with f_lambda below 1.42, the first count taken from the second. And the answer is 289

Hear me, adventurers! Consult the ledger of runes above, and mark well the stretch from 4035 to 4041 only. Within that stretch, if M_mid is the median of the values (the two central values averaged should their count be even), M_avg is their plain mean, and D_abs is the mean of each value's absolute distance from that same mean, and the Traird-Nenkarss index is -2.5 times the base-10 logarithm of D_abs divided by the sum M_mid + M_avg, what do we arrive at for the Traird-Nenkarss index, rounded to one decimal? 4.6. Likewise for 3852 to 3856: 6.2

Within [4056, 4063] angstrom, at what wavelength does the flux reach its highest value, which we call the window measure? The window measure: 4056.65 angstrom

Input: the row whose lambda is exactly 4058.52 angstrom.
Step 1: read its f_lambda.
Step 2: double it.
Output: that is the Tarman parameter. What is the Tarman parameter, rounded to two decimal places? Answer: 3.01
